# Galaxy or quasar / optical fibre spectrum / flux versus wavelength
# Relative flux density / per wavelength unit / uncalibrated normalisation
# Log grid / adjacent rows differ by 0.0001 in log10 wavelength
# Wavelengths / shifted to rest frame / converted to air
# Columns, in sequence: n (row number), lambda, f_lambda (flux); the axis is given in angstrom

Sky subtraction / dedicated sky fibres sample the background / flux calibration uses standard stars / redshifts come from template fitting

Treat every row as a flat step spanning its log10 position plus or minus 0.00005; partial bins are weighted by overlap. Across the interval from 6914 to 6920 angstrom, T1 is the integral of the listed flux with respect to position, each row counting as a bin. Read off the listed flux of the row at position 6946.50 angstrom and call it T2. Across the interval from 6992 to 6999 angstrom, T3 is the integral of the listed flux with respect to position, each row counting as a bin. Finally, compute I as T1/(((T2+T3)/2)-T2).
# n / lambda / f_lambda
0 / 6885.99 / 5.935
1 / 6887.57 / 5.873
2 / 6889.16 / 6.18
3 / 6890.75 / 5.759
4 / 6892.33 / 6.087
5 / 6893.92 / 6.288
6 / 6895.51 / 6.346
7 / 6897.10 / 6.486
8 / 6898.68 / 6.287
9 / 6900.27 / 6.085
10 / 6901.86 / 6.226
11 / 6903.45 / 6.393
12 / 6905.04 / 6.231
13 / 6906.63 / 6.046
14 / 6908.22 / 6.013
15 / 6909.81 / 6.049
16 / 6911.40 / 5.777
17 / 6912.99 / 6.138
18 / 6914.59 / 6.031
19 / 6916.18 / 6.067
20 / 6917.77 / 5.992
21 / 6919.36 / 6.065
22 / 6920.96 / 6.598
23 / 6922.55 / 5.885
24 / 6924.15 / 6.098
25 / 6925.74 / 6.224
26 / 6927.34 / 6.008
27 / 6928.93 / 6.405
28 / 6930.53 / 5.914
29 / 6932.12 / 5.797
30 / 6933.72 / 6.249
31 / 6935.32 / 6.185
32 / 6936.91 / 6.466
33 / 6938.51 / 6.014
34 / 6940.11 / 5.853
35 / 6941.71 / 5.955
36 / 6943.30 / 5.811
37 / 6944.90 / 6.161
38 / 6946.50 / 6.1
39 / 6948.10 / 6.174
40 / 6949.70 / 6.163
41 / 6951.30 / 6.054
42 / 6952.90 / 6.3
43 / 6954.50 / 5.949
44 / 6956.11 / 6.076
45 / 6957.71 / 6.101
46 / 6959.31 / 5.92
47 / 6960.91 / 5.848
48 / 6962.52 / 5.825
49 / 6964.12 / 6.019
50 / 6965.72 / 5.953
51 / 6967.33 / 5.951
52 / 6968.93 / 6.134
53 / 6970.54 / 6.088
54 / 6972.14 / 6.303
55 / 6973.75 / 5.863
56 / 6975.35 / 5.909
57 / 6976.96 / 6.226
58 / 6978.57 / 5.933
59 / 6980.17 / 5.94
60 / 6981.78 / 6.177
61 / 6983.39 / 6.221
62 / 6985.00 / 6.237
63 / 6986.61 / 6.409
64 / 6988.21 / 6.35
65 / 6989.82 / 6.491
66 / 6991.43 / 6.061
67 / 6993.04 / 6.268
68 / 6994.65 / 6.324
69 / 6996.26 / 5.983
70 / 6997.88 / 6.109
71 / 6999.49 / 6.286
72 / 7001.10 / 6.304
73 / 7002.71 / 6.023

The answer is 2.0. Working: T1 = 36.3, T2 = 6.1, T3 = 43.2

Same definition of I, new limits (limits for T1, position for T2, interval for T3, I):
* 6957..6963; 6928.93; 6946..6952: 2.3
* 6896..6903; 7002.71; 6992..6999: 2.4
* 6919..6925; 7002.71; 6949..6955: 2.4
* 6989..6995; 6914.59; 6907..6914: 2.1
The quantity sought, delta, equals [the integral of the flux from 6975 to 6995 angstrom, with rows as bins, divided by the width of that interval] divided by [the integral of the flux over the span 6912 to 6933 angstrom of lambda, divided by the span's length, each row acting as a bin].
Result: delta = 1.02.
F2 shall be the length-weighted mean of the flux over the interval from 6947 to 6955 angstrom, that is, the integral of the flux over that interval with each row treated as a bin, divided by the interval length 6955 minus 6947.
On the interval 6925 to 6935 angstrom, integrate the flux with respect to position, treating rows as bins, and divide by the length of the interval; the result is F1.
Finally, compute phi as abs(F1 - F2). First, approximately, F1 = 6.10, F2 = 6.14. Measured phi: 0.04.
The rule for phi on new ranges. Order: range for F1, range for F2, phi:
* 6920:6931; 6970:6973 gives 0.04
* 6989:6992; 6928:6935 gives 0.19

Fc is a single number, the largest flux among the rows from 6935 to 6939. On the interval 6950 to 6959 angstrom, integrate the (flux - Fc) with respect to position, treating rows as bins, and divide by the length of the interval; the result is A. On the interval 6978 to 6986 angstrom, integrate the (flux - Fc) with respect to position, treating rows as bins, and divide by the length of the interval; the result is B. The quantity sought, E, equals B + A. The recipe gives -0.73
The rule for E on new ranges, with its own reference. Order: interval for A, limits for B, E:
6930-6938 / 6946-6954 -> -0.65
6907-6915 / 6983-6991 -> -0.59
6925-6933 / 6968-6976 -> -0.80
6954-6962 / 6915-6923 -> -0.83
